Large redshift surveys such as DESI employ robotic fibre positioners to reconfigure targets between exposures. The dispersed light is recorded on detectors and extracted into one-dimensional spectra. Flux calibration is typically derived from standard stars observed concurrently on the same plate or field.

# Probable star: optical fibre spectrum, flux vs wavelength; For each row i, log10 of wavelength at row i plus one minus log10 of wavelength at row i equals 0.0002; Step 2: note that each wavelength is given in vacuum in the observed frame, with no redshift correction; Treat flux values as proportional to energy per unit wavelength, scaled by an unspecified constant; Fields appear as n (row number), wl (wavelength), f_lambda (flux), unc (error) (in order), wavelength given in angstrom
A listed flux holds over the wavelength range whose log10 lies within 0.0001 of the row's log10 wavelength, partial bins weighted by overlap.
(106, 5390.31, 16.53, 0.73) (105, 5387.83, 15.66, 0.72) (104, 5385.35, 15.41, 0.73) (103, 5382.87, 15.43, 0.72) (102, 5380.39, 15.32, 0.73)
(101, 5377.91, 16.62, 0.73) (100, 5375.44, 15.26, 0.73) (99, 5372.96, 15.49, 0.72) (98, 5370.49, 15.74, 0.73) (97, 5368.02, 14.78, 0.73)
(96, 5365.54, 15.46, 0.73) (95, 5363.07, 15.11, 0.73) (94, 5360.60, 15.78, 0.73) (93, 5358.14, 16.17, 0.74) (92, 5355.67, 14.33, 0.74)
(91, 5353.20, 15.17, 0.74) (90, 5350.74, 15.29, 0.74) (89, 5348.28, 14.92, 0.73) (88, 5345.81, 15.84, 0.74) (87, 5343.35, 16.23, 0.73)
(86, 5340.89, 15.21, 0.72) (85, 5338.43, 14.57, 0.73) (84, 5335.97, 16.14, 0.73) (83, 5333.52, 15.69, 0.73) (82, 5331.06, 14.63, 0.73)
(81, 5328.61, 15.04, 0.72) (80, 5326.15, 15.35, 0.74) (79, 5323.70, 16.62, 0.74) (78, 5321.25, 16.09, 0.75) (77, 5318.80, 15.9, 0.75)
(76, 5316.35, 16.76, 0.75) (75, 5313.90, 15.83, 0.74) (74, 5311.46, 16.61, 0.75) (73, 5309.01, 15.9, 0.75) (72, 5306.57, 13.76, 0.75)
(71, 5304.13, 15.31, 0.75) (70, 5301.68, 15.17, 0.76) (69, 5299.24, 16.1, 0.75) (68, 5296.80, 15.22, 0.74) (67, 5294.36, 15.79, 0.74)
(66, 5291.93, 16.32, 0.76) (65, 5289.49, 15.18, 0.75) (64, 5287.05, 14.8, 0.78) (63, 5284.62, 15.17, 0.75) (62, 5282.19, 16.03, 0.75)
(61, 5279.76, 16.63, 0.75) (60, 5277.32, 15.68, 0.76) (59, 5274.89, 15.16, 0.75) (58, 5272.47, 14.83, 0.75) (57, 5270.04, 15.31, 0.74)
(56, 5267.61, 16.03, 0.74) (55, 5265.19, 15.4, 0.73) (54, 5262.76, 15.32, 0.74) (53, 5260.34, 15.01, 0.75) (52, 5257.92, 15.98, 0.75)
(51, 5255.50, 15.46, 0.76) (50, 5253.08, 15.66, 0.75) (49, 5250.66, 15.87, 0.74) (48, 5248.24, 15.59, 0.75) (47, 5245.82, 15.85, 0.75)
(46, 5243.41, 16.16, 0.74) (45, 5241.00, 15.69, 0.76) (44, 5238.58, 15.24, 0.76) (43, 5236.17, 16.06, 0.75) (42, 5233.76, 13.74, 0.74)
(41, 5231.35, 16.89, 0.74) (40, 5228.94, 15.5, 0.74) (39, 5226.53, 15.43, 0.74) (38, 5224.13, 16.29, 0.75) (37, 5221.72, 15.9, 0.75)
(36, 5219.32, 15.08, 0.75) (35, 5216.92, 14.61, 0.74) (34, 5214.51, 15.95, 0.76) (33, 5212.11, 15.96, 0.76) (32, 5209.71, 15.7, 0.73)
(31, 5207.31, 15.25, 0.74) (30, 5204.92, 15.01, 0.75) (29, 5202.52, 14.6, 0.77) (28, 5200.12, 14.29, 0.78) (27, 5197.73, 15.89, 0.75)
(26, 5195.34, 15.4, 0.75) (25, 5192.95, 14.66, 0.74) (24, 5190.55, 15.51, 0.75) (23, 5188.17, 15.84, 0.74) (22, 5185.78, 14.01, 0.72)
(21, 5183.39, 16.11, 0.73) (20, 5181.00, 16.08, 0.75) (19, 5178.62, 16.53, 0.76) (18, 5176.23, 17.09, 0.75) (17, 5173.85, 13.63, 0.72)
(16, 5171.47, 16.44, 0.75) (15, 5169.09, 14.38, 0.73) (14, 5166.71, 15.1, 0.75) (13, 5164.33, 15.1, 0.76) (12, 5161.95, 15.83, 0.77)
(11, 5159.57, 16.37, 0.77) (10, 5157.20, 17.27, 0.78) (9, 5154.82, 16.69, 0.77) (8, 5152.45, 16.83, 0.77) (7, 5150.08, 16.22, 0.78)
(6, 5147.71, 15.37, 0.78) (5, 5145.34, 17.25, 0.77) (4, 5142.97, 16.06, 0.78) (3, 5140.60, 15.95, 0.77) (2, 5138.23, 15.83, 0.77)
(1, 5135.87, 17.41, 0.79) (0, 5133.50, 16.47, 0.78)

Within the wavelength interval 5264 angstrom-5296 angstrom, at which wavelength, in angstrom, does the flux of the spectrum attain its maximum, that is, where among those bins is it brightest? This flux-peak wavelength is 5279.76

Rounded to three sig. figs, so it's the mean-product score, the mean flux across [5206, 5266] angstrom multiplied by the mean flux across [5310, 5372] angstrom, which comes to 243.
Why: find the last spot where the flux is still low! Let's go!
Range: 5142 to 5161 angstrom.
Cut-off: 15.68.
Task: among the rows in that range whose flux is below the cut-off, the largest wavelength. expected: 5147.71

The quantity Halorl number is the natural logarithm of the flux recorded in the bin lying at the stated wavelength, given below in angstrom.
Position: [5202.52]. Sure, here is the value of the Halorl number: 2.68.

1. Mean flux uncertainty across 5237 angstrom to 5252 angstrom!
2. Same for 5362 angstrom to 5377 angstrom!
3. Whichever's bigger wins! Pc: 0.750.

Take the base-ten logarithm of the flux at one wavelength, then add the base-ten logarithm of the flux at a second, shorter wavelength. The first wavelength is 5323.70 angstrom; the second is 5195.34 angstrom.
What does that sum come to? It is 2.41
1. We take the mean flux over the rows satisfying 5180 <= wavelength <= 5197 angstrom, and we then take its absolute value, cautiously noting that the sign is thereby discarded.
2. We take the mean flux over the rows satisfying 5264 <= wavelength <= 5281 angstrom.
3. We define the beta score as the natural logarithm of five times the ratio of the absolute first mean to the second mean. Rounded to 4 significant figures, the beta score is 1.596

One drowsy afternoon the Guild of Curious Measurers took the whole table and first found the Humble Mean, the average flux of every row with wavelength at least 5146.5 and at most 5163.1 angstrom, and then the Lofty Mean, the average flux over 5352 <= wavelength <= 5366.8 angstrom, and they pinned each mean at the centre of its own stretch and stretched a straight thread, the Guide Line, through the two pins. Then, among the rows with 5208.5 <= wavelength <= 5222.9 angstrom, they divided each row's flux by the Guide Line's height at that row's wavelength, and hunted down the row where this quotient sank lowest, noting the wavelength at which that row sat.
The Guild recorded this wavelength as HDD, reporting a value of 5216.92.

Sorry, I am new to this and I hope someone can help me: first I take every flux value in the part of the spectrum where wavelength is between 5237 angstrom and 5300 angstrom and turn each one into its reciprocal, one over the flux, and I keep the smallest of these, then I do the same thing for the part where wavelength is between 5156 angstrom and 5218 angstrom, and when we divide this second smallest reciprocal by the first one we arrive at 0.963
